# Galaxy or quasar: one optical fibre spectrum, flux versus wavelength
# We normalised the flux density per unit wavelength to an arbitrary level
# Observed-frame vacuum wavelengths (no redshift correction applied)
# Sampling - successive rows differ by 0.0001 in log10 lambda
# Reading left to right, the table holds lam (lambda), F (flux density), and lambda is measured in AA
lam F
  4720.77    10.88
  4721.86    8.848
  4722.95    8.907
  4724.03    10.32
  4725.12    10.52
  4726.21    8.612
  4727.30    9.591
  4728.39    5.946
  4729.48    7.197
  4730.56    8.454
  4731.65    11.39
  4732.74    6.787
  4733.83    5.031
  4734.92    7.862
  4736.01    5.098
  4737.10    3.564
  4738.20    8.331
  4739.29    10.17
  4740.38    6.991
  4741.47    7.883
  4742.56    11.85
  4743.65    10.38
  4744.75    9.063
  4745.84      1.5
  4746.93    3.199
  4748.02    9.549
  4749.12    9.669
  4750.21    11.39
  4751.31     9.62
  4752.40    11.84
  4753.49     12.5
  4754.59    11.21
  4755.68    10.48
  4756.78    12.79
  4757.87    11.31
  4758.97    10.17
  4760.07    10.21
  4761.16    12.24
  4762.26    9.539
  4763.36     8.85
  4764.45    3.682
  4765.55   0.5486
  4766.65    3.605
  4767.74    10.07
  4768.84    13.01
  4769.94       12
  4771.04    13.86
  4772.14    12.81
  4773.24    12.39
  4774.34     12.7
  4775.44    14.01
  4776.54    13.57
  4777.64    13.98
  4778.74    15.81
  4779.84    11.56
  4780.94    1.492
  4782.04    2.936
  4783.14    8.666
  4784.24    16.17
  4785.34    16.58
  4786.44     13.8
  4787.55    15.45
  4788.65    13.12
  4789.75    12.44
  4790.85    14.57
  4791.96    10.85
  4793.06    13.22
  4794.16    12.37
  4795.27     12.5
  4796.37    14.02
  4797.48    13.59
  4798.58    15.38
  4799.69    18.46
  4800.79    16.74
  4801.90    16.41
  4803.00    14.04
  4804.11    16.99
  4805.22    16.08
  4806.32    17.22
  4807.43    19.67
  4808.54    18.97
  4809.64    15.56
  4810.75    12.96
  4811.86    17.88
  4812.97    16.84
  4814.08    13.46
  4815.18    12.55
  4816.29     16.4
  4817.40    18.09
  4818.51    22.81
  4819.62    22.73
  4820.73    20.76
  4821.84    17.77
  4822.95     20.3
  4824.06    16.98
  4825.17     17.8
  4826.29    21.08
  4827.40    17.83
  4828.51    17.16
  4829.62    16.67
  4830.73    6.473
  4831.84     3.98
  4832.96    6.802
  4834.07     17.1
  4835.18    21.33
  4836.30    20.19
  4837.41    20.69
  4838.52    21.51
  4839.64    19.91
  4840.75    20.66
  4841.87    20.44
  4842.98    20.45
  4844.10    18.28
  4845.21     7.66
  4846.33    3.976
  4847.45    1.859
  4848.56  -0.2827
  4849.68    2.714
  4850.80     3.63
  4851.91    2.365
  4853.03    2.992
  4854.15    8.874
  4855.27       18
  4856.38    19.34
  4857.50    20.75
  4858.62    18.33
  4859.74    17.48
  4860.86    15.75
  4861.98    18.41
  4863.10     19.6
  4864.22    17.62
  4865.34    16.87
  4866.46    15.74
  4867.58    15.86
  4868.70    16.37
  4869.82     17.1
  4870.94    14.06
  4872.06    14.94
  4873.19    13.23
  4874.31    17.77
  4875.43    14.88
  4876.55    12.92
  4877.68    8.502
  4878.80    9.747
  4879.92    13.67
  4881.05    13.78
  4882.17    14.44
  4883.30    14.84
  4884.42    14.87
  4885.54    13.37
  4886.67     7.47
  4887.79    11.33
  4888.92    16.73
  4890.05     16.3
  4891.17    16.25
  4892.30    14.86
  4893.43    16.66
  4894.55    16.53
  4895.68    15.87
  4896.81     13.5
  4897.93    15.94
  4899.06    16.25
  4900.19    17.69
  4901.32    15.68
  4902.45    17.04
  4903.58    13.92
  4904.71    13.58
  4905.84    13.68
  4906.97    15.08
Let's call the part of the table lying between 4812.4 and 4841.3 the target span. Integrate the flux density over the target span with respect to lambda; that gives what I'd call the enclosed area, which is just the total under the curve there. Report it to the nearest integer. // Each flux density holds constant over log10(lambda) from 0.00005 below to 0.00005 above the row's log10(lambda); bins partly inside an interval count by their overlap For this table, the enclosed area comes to 498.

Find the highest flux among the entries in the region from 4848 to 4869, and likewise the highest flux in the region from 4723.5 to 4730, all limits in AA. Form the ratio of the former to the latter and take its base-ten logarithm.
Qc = 0.30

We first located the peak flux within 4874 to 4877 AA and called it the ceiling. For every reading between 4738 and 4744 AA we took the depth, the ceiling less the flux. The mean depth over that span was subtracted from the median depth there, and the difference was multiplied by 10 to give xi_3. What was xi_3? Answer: 0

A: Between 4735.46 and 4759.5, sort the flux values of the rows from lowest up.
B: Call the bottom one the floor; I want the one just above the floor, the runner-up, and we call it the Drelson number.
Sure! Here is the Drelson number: 3.199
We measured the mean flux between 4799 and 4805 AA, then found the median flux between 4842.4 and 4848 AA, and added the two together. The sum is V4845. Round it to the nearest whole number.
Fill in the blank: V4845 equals 24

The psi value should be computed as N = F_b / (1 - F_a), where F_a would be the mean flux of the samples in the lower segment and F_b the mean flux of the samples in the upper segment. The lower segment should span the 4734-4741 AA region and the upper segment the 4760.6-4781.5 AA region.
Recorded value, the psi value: -1.7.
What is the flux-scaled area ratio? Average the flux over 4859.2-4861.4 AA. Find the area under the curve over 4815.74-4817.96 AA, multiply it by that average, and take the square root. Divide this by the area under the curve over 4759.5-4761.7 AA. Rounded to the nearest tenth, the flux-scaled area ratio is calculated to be 1.0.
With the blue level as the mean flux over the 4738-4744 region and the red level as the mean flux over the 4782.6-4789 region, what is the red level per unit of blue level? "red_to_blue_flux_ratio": 1.5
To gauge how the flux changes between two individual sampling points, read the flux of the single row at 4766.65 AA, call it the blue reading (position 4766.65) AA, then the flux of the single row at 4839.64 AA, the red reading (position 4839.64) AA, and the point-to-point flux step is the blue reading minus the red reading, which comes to -16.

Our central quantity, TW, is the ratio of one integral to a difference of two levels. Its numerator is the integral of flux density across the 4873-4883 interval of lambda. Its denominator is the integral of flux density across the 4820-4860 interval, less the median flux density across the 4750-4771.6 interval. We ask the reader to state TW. 0.2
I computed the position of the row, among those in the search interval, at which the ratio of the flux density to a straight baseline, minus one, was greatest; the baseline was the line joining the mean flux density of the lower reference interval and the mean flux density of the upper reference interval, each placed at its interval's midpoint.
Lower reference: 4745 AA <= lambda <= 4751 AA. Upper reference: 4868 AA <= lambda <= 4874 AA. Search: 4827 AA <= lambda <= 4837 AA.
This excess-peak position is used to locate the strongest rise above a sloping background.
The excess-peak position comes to 4835.18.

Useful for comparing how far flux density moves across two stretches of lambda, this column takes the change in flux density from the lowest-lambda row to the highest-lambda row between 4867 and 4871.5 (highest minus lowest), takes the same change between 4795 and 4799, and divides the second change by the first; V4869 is -2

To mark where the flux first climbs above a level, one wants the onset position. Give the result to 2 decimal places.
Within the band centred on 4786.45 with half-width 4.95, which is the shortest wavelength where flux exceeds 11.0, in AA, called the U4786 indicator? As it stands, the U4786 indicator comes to 4784.24 AA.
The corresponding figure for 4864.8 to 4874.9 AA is 4865.34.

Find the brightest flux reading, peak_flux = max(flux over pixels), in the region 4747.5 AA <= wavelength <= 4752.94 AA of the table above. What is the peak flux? 11.84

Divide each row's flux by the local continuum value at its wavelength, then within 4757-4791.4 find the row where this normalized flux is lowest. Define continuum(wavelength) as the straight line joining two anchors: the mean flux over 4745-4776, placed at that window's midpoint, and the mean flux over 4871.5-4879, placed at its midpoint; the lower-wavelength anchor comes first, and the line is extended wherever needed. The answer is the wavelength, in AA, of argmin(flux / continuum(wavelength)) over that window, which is 4765.55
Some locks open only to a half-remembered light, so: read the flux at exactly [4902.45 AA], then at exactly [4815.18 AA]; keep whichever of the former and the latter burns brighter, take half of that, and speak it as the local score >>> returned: 8.5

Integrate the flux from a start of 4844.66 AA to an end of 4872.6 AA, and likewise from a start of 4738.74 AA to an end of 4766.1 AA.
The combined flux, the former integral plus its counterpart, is 595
